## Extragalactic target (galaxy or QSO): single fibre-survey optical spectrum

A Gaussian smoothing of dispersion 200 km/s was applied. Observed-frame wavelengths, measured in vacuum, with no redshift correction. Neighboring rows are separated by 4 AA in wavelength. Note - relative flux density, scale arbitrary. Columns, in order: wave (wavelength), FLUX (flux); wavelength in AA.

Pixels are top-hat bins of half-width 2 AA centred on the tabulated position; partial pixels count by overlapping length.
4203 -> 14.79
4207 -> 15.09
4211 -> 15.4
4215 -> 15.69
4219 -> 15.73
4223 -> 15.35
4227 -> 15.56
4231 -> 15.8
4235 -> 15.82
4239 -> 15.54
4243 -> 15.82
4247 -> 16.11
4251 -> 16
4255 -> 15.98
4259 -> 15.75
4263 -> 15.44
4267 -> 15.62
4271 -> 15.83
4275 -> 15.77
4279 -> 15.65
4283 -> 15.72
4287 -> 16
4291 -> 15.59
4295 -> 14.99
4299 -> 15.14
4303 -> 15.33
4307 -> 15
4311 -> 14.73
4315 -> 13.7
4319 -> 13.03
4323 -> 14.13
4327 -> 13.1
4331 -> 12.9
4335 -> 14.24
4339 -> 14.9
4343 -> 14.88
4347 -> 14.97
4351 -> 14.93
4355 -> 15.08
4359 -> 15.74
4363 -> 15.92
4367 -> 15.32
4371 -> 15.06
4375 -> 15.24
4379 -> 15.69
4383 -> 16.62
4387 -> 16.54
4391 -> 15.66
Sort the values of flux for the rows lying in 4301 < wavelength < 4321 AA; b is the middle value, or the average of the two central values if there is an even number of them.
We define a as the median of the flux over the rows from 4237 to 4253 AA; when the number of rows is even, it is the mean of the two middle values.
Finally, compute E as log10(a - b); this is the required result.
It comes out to 0.07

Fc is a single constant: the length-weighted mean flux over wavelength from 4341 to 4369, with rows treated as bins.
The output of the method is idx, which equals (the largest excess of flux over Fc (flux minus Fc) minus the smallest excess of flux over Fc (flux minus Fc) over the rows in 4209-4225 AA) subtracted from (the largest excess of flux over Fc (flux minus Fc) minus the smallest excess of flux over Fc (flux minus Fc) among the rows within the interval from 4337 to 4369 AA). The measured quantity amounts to 0.7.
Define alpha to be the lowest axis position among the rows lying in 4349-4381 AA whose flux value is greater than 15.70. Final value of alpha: 4359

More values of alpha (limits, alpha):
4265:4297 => 4271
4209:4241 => 4219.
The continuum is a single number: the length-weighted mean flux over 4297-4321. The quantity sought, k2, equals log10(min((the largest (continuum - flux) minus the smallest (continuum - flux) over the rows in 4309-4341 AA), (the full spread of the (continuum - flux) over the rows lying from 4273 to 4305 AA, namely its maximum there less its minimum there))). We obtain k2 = 0.00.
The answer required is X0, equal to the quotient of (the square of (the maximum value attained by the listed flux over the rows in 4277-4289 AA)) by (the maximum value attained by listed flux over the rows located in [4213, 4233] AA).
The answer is 16.2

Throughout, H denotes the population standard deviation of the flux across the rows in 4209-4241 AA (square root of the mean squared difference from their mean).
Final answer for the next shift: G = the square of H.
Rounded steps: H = 0.17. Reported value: 0.03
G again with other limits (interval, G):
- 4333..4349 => 0.09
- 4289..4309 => 0.05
